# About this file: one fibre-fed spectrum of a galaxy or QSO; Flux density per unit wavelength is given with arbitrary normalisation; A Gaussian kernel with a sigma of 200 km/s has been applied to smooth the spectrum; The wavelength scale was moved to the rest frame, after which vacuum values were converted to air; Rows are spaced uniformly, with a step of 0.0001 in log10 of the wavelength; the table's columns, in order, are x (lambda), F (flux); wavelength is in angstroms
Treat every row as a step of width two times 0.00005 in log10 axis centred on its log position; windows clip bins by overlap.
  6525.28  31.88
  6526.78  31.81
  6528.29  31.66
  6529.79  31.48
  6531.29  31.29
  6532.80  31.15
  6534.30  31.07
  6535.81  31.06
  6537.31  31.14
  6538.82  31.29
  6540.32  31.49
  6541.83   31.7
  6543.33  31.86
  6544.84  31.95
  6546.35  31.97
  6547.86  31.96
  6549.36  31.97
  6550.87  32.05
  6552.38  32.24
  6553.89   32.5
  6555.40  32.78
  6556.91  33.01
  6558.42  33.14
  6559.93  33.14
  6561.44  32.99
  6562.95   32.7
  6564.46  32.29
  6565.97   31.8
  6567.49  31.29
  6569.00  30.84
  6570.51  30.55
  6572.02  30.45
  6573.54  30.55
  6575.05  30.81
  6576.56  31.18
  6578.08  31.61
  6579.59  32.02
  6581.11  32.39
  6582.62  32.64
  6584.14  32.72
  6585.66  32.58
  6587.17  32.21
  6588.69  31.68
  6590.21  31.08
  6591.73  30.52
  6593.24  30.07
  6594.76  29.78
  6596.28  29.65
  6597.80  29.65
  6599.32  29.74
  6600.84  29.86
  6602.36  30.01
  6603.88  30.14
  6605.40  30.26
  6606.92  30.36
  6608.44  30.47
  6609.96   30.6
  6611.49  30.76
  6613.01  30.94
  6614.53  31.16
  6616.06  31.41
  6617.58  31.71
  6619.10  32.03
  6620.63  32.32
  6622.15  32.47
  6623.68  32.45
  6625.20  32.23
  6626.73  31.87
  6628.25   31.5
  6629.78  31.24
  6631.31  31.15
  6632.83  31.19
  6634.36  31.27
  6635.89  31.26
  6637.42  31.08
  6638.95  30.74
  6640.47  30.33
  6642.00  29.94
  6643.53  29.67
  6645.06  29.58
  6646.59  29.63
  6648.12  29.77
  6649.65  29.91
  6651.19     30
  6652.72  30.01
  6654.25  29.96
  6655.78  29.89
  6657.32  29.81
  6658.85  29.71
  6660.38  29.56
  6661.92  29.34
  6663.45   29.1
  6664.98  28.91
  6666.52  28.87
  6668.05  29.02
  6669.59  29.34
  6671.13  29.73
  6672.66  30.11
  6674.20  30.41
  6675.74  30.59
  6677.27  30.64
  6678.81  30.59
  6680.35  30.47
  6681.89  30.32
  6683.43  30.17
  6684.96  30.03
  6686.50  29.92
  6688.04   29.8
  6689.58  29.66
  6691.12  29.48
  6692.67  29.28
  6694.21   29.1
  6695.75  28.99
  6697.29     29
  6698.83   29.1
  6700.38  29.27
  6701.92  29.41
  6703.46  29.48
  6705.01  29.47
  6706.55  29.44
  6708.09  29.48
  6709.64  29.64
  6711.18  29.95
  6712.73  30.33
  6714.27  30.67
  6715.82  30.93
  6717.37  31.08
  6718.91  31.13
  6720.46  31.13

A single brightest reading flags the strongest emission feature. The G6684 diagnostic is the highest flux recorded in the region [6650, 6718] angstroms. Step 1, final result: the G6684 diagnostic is 31.08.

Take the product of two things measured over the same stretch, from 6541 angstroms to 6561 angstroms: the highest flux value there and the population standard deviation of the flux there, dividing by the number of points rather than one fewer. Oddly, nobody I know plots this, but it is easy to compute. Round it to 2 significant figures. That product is 17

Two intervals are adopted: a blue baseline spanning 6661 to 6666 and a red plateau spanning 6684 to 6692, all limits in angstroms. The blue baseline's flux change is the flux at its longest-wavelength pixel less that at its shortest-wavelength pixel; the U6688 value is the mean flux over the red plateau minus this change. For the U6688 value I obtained 30.2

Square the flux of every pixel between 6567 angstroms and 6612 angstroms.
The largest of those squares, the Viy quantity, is 1071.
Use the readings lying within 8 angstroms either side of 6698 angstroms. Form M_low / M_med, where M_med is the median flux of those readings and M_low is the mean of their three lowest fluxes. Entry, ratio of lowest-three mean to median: 0.992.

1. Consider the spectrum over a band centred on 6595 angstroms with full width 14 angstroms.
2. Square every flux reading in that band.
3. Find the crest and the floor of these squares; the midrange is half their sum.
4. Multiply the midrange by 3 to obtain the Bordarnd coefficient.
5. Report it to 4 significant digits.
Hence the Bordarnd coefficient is 2824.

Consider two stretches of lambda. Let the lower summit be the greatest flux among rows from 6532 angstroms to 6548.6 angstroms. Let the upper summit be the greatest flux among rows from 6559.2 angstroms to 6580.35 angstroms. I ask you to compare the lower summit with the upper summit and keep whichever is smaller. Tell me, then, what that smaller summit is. 32.0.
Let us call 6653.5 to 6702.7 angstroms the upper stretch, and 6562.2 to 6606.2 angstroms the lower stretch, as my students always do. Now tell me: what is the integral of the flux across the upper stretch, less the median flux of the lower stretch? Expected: 1429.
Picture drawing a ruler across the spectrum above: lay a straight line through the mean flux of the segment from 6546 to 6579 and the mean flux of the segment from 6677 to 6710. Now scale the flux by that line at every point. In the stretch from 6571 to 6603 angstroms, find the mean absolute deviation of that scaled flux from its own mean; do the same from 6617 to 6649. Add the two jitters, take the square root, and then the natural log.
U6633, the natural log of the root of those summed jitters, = -1.50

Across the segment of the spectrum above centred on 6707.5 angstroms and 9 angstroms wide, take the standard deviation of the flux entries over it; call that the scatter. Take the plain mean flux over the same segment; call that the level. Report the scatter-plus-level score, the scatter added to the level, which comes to 29.8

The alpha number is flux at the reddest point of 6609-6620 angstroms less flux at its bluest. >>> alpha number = 1.4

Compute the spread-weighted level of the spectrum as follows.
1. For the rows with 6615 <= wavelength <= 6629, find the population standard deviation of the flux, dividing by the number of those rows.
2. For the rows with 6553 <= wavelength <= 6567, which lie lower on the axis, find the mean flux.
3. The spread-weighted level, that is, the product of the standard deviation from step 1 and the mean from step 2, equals 12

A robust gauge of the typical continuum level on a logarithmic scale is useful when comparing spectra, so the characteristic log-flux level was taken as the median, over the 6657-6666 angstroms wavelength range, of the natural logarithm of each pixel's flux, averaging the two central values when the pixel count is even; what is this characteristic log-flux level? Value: 3.38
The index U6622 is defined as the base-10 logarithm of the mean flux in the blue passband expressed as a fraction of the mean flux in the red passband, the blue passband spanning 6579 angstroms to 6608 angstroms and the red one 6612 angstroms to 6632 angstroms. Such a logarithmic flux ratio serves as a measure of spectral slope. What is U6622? -0.011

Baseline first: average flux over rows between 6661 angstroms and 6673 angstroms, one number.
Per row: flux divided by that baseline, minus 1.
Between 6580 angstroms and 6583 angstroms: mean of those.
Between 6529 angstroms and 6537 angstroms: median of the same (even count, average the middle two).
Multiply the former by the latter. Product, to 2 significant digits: 0.0069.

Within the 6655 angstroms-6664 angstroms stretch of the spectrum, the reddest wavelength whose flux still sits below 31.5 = 6663.45 angstroms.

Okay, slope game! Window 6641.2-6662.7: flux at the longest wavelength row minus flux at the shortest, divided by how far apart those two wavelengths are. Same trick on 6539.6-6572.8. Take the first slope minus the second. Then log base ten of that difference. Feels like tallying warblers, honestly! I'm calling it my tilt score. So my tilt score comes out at -2.57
